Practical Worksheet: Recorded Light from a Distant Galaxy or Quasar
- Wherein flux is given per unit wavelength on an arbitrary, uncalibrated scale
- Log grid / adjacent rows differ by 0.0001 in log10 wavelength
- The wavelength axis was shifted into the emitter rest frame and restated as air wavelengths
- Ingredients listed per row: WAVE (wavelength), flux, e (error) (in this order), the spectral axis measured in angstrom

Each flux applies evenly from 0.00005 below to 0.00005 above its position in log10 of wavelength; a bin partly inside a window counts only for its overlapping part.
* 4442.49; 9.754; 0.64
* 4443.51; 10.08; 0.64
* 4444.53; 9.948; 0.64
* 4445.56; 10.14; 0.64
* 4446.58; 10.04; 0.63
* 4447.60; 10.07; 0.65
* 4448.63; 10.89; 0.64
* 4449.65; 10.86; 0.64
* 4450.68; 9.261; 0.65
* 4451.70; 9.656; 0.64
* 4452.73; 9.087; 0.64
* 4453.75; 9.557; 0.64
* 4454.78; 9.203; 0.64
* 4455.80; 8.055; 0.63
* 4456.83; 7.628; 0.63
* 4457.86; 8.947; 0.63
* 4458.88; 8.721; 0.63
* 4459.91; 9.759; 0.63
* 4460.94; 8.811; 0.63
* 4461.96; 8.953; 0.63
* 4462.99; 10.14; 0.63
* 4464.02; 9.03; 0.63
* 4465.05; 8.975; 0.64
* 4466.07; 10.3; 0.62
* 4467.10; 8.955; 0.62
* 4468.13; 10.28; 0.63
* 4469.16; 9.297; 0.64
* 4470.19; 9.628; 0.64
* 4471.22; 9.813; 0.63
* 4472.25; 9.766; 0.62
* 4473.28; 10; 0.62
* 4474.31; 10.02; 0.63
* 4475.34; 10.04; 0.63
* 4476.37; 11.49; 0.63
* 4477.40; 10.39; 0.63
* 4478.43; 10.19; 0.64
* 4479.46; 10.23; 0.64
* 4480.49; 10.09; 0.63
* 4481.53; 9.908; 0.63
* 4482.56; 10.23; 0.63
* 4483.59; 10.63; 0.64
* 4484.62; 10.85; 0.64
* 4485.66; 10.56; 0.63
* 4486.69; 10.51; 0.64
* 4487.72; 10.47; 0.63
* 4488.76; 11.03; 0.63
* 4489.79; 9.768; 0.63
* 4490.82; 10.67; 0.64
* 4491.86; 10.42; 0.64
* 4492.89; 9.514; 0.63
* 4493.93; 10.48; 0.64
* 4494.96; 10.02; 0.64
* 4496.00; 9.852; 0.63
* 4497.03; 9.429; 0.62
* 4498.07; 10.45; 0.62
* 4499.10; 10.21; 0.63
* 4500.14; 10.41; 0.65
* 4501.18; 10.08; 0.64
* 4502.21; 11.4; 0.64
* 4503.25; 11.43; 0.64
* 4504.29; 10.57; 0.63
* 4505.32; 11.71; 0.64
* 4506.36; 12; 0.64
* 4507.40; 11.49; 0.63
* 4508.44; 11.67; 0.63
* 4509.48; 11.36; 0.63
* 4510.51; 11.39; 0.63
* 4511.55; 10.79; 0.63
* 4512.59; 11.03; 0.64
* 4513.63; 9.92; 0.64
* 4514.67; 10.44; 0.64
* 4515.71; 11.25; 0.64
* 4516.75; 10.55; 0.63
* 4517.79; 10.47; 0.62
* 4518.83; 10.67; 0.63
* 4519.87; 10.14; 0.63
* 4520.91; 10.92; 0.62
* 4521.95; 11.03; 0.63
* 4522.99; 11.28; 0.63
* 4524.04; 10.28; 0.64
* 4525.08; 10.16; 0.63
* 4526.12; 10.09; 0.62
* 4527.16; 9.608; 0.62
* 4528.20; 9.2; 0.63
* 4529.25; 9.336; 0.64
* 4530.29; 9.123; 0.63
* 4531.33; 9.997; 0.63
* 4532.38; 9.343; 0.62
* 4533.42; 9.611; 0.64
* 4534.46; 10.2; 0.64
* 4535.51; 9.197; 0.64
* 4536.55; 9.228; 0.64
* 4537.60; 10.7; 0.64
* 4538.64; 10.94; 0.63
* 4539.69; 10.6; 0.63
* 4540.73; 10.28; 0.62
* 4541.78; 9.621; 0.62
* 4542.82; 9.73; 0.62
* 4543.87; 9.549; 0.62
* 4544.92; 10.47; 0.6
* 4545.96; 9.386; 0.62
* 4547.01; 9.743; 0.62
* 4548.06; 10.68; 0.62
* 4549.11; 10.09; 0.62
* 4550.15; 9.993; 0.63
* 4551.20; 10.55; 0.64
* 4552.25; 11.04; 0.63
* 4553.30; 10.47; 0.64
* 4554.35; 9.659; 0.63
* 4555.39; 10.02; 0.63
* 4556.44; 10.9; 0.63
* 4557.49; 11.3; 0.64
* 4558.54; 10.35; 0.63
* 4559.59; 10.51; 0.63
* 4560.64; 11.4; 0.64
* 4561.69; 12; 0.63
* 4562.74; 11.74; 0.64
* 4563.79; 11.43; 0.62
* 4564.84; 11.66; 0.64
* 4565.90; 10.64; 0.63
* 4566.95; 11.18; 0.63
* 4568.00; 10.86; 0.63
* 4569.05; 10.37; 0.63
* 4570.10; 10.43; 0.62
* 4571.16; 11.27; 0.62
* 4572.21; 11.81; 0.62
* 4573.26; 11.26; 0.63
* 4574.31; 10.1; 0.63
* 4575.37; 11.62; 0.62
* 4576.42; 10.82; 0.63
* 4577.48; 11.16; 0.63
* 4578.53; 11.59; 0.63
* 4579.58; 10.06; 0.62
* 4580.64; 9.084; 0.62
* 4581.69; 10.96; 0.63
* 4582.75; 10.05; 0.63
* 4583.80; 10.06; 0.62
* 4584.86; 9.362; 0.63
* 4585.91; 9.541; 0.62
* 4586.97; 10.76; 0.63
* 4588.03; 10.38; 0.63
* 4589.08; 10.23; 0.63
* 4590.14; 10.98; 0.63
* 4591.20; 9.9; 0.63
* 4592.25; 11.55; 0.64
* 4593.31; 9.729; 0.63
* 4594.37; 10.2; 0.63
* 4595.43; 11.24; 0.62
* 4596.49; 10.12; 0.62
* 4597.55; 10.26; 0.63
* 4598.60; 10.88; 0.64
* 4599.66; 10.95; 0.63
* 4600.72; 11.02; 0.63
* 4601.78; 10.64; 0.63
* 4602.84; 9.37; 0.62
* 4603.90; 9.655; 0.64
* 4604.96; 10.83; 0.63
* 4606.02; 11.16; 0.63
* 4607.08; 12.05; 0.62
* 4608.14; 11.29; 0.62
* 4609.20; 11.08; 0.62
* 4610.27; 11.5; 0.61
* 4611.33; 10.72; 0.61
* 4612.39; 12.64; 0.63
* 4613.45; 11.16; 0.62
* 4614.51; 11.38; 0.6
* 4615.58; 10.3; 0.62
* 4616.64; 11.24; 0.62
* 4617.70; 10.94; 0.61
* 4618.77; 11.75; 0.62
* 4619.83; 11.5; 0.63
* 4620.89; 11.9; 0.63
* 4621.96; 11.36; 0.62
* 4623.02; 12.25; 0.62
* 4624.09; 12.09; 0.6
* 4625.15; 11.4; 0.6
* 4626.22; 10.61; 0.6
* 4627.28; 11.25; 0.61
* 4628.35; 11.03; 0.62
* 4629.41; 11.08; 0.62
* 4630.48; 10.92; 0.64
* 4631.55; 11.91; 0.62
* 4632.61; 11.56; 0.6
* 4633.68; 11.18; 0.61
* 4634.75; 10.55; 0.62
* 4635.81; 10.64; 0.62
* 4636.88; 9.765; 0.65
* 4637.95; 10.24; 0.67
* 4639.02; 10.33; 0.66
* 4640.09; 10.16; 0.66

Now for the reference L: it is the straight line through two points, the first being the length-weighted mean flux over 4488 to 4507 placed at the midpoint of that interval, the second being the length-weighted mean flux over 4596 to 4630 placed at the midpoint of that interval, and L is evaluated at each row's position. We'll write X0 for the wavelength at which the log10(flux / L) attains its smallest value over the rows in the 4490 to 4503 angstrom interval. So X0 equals 4497.03 angstrom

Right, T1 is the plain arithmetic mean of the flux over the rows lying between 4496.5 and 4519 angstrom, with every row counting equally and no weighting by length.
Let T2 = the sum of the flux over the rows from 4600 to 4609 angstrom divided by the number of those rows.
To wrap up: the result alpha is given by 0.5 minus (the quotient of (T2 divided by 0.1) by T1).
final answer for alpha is -9.41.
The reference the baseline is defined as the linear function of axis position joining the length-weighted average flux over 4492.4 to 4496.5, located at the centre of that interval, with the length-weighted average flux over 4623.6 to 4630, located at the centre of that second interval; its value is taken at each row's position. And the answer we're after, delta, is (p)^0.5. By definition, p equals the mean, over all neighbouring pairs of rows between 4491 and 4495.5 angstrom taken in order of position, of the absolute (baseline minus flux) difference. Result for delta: 0.88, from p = 0.78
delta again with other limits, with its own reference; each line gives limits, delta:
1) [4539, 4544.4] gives 0.57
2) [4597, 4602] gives 0.53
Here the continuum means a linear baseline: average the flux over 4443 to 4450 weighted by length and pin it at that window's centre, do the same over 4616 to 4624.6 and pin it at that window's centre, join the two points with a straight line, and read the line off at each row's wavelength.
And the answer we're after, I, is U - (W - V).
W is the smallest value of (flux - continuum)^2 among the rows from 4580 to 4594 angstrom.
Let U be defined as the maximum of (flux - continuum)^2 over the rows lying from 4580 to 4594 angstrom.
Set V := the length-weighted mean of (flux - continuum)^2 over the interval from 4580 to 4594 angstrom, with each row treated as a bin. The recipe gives 6.7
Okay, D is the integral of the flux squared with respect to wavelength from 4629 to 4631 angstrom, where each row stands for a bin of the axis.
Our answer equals 241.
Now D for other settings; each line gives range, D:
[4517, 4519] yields 223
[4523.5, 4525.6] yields 219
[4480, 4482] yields 199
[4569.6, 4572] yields 289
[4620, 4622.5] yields 338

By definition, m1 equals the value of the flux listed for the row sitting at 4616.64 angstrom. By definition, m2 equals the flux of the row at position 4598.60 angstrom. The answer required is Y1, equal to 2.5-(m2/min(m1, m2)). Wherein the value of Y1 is 1.500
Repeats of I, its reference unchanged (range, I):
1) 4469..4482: 1.7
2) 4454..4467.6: 9.7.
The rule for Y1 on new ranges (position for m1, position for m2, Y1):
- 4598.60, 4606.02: 1.474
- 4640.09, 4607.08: 1.314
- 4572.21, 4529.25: 1.500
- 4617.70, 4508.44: 1.433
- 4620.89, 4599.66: 1.500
